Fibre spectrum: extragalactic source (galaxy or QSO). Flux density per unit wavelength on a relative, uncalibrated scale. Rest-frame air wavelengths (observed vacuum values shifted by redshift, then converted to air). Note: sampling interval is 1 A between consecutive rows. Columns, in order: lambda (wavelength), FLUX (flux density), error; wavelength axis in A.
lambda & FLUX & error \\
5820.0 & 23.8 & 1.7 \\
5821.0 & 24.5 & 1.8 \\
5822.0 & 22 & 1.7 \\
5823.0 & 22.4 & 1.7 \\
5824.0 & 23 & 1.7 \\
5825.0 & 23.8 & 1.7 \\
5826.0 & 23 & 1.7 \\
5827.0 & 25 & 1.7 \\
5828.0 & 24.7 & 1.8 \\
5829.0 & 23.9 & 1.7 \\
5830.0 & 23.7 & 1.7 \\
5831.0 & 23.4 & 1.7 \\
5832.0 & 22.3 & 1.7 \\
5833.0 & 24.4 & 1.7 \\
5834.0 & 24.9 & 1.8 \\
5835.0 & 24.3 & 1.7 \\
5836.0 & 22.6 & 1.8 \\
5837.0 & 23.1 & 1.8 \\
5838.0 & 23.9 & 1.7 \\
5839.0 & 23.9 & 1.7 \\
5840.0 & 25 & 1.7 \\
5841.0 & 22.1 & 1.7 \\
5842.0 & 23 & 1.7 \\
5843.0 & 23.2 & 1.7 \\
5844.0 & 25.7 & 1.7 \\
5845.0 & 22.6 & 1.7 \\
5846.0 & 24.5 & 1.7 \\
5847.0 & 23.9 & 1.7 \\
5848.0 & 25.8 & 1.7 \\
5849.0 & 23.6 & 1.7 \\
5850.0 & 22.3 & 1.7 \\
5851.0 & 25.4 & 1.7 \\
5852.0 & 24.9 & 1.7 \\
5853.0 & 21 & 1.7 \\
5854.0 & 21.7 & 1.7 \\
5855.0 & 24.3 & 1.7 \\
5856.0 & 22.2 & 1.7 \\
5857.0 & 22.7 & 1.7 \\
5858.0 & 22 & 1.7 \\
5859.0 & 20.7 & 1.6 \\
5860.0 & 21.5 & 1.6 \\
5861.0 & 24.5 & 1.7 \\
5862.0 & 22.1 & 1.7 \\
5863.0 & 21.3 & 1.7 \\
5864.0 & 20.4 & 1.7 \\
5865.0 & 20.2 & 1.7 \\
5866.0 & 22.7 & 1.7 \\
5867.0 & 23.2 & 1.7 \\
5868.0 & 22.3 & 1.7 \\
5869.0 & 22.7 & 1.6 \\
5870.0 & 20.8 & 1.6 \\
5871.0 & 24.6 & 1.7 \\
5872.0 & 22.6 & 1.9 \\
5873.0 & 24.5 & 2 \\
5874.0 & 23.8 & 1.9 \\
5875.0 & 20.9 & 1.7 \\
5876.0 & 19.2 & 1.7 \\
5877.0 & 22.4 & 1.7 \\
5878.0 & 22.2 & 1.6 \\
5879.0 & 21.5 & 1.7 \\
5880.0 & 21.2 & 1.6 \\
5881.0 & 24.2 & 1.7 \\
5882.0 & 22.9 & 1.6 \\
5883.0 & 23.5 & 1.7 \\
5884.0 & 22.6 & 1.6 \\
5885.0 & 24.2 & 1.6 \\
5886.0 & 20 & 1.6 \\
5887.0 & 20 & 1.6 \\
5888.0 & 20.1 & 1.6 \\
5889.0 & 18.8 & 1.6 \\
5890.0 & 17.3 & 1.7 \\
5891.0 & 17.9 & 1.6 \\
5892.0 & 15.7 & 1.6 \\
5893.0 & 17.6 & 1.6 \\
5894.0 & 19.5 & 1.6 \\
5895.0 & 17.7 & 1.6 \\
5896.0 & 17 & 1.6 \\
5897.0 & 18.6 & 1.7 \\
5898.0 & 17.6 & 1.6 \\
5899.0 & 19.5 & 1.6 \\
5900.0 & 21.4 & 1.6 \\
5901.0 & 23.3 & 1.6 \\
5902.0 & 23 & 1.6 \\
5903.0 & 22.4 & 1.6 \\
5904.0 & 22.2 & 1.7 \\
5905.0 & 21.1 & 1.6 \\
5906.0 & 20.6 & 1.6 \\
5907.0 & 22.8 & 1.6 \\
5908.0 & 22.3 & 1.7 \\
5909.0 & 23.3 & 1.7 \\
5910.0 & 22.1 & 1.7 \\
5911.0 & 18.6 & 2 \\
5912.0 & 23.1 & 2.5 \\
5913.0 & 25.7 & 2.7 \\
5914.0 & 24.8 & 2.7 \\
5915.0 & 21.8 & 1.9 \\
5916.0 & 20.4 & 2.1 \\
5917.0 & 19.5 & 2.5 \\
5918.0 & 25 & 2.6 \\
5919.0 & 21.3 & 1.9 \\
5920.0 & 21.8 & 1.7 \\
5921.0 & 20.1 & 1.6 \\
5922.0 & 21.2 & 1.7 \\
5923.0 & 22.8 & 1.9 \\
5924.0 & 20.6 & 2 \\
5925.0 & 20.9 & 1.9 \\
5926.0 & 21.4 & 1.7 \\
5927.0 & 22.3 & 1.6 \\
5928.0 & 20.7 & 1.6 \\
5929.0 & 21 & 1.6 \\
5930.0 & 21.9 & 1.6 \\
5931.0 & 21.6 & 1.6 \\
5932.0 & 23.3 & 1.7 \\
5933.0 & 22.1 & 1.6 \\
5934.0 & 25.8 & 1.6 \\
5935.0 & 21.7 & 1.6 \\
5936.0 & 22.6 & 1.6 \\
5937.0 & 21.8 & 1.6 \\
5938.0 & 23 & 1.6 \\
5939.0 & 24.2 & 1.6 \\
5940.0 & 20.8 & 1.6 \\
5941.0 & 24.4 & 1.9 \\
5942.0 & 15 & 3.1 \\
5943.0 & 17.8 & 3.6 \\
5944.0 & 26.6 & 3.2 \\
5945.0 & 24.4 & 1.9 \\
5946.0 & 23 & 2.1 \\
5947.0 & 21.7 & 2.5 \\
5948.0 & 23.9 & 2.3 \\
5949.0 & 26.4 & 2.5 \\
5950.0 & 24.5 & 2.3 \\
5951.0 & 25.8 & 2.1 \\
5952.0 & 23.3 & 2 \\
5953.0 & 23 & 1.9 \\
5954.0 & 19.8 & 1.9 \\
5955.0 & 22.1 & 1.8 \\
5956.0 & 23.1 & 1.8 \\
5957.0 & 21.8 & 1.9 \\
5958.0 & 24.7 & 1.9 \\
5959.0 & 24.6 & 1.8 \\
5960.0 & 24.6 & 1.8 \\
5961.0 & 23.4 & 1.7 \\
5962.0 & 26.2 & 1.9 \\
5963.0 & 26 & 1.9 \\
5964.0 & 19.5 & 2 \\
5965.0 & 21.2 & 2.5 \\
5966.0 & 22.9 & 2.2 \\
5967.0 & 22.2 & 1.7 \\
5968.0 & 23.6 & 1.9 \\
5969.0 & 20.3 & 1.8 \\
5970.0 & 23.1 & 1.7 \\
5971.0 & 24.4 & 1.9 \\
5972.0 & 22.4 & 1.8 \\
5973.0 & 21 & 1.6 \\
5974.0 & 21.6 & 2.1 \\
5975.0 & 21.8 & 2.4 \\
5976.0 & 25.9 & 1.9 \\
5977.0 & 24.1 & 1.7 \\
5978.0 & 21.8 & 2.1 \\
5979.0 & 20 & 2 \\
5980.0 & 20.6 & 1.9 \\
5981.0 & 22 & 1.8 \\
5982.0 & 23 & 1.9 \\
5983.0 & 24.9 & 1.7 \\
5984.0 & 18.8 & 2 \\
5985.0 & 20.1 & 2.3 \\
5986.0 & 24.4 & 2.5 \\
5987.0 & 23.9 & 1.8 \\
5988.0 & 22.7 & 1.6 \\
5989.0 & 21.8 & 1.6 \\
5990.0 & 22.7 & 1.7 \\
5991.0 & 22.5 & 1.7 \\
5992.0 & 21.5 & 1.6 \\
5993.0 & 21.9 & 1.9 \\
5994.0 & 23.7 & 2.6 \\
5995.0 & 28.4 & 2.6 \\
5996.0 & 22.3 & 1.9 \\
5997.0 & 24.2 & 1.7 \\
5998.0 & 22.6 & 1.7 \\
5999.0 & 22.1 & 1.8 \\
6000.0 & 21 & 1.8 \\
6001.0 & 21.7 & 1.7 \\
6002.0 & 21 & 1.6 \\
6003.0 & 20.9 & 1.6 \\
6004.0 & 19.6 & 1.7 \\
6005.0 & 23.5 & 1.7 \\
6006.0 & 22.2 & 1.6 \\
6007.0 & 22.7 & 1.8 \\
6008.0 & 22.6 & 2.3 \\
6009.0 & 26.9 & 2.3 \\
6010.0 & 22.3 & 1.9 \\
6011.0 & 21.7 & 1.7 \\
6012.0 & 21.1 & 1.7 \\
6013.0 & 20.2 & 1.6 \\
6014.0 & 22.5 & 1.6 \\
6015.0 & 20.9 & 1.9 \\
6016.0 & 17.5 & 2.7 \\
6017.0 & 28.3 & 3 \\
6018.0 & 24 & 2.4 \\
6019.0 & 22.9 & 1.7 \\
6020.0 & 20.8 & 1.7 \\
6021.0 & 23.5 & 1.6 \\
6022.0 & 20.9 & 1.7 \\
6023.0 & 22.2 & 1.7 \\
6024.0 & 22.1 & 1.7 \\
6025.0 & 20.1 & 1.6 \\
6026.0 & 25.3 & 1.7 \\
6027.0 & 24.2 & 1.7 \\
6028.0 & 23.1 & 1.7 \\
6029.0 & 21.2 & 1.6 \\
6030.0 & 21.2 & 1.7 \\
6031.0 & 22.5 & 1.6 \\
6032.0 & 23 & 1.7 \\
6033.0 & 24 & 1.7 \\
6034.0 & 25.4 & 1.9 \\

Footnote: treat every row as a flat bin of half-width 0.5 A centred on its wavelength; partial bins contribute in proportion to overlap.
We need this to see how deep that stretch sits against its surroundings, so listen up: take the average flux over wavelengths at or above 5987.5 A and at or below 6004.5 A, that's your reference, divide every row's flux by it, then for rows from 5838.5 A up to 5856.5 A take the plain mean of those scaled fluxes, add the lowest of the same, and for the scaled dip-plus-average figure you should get 1.99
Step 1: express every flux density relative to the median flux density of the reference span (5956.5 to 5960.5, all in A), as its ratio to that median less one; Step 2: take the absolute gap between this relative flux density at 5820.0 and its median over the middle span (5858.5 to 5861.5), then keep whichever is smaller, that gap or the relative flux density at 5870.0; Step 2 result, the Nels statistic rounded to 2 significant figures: -0.15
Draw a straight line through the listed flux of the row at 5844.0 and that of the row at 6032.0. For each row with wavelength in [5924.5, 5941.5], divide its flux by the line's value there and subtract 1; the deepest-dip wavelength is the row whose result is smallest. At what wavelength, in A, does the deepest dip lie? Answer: 5928.0 A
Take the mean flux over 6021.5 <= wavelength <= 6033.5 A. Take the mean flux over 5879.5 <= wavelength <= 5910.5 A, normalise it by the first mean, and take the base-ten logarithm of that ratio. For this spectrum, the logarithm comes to -0.037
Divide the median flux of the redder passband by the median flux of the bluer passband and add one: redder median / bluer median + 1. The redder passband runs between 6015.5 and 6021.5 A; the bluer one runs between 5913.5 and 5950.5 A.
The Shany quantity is 2.06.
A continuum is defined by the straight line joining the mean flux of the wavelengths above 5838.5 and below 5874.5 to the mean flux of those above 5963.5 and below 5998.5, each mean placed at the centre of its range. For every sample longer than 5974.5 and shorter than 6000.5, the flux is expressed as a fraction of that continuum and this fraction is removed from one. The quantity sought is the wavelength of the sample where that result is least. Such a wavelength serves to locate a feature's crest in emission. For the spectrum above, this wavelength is 5995.0 A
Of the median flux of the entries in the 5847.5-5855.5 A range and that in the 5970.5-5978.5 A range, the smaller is 22.1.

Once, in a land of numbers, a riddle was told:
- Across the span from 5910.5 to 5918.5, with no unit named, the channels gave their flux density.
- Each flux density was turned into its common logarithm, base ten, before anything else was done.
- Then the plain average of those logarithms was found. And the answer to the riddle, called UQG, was 1.347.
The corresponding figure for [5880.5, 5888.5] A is 1.345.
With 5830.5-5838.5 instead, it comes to 1.373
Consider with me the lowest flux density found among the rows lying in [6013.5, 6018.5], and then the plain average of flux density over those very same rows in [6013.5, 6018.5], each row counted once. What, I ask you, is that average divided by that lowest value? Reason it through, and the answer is 1.29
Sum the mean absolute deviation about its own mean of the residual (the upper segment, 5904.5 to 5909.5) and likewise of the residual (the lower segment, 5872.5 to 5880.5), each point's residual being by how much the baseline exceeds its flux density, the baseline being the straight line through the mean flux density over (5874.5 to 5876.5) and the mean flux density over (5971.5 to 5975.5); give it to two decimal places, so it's 2.20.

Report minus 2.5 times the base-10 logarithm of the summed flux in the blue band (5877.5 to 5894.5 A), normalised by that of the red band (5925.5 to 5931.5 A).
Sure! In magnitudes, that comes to -1.1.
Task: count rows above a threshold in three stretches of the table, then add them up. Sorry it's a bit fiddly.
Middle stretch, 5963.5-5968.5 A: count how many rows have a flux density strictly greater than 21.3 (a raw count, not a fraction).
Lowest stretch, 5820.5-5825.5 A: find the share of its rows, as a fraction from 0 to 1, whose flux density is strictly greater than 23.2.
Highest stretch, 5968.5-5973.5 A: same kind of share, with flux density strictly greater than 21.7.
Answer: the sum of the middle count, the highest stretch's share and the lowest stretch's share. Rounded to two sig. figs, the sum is 4.0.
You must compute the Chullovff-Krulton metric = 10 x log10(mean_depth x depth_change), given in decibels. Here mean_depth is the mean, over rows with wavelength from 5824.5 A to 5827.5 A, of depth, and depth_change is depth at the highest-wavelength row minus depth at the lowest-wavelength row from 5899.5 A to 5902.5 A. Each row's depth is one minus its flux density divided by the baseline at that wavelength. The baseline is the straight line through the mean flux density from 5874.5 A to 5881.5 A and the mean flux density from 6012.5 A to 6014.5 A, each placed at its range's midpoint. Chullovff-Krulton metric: -21.3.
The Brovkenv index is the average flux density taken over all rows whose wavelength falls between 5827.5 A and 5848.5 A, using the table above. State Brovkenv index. 23.9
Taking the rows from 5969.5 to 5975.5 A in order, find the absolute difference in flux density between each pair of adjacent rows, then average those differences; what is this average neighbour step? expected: 1.10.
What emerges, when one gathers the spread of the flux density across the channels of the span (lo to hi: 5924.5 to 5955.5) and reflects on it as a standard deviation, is 2.4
